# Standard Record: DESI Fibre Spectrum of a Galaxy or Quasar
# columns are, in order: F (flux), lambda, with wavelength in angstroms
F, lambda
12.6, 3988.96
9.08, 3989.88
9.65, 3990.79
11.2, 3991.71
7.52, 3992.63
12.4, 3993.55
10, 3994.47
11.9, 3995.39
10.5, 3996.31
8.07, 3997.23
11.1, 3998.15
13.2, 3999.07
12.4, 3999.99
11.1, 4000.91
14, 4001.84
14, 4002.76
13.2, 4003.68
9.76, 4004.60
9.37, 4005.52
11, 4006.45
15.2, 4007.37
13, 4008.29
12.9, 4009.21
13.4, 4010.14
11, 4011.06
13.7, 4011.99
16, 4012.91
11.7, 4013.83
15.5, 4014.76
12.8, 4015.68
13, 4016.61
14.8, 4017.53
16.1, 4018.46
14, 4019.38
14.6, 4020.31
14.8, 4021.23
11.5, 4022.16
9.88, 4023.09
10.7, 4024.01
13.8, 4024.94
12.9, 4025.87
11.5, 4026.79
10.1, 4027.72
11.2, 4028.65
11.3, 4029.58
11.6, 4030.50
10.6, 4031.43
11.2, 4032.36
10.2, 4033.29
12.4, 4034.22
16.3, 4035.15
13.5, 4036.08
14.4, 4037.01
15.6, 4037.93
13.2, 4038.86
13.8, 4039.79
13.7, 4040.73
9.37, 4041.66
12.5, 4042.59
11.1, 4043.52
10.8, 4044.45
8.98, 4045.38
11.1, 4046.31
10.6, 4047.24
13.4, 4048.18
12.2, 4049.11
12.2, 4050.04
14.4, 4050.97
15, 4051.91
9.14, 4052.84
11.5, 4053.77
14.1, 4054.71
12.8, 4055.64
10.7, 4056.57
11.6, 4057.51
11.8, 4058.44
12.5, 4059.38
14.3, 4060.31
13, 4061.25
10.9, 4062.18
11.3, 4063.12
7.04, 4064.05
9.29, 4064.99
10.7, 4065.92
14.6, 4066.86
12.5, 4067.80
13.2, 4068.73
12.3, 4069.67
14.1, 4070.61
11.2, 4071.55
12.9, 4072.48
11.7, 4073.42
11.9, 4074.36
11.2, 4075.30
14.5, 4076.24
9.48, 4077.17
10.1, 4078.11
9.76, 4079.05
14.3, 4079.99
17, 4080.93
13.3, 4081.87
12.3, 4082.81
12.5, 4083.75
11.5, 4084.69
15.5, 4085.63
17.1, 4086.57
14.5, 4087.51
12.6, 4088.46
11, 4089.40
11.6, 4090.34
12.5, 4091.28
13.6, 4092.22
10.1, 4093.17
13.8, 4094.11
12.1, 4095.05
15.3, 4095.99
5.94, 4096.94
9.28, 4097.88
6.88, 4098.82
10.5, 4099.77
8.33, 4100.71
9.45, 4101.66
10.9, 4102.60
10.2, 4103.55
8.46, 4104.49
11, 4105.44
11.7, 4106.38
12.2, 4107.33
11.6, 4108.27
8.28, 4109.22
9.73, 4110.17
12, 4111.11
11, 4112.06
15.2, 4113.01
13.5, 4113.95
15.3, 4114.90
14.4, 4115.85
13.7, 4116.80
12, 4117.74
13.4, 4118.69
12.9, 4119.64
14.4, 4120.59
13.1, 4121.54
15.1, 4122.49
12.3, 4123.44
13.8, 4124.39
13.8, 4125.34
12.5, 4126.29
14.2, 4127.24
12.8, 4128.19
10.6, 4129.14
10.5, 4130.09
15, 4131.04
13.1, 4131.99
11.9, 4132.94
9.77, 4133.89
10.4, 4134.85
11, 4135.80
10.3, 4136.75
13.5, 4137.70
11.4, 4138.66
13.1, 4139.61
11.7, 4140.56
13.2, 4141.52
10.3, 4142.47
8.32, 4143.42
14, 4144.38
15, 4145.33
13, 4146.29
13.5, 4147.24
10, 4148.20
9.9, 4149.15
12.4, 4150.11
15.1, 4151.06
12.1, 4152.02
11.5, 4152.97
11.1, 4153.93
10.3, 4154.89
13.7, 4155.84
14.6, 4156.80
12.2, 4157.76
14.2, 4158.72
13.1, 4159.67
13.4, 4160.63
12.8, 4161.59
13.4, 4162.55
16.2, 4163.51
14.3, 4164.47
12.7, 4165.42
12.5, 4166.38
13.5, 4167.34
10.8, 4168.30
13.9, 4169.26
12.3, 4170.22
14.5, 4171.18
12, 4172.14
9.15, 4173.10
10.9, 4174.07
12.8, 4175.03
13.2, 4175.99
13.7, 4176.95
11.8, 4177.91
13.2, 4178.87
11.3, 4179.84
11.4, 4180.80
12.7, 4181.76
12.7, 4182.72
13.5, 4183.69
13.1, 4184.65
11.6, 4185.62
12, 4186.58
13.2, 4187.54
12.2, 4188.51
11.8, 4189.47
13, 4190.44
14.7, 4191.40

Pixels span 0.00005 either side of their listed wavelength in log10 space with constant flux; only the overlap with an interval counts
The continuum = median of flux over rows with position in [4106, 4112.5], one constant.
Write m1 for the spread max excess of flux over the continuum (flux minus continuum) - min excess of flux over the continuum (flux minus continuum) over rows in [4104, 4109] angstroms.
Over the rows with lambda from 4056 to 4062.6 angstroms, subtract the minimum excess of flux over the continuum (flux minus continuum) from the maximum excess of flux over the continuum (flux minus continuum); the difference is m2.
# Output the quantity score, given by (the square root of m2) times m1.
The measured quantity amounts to 7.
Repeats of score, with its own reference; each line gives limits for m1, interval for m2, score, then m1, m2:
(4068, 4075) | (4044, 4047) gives 4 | 2.9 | 2.1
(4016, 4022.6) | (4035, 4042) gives 12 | 4.6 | 6.9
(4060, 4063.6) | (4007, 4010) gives 5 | 3.4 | 2.3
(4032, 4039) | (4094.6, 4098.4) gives 19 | 6.1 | 9.4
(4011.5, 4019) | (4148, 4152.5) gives 10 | 4.4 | 5.2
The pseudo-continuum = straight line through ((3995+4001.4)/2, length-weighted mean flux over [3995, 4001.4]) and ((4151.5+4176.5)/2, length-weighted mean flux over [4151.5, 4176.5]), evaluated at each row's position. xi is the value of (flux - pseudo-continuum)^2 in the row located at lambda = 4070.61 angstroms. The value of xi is 5.0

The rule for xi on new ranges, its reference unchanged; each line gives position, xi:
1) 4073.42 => 0.0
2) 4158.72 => 2.3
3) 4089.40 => 1.1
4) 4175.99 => 0.1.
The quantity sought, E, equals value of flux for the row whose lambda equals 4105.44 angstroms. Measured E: 11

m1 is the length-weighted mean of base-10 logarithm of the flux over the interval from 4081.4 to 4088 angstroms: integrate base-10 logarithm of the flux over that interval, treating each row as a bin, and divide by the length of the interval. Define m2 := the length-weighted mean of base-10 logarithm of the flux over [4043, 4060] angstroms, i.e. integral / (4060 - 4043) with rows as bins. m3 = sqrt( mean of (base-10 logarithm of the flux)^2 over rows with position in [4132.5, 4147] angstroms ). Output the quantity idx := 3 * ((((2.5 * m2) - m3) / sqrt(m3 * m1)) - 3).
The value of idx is -4.61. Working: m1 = 1.136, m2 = 1.07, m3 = 1.07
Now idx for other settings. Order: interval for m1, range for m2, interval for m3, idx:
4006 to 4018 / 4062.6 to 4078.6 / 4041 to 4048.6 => -4.53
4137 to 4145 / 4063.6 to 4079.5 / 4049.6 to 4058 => -4.70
